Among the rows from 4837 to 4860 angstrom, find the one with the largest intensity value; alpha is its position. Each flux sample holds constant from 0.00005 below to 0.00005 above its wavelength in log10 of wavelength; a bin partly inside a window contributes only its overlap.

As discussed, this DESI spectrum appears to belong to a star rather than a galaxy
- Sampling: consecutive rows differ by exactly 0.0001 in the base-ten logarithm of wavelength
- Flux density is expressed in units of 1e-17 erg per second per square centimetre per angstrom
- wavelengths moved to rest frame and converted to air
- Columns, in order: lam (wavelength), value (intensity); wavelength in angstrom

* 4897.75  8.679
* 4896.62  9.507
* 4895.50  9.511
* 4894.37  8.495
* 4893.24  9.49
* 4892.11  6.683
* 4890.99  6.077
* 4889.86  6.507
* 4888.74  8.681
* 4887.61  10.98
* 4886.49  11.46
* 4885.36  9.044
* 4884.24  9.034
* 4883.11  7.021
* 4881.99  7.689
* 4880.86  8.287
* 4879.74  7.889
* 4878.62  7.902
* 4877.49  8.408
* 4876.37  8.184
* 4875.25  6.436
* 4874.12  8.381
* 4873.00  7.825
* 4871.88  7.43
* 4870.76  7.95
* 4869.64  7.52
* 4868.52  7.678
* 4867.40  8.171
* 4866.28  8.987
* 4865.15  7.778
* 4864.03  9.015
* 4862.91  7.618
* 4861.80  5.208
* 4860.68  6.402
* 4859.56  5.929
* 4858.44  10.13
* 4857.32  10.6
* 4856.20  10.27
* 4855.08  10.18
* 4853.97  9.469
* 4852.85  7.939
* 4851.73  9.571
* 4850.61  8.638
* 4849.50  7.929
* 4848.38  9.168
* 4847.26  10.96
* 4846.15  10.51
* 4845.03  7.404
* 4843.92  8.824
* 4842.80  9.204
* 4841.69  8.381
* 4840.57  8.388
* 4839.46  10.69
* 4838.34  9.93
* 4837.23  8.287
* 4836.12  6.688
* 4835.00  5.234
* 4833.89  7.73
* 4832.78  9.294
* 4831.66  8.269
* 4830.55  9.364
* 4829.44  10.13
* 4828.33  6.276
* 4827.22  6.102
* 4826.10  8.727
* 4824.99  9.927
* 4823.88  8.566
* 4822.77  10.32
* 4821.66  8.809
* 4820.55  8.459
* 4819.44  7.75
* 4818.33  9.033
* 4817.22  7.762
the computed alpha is 4847.26 angstrom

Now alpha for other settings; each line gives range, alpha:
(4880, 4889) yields 4886.49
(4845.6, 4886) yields 4847.26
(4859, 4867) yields 4864.03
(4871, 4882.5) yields 4877.49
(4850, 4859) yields 4857.32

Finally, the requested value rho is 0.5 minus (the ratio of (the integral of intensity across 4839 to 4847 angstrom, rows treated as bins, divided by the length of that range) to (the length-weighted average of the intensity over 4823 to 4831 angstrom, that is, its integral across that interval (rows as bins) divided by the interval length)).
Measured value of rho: -0.57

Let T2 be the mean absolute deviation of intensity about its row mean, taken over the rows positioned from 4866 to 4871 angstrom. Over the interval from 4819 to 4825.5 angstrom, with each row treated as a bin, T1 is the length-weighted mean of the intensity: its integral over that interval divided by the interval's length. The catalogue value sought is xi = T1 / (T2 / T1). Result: 195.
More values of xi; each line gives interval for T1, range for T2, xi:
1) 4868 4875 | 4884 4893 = 37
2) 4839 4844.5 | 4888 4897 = 65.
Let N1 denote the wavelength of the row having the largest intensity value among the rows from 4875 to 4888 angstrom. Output 4886.49 angstrom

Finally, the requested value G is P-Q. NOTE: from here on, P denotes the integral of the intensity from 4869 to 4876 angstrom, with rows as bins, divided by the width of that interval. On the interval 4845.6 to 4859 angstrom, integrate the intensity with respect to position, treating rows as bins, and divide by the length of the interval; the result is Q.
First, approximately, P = 7.6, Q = 9.6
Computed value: -2.0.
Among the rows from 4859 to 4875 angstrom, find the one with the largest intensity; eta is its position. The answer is 4864.03 angstrom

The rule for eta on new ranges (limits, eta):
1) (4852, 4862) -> 4857.32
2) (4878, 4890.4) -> 4886.49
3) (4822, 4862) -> 4847.26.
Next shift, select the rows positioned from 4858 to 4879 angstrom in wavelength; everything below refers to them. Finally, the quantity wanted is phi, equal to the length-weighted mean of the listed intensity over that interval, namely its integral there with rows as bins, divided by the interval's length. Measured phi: 7.7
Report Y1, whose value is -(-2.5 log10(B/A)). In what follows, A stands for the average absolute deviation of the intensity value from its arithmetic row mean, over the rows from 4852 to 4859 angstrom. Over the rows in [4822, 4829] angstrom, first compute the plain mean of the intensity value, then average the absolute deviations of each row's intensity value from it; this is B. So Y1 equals 0.76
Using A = 0.7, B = 1.4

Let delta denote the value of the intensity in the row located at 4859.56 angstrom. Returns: 5.929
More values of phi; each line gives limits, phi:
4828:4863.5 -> 8.6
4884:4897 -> 8.8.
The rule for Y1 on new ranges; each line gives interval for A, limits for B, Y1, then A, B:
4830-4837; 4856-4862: 0.67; 1.2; 2.2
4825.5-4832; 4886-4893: 0.45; 1.3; 2.0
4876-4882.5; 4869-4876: 0.74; 0.2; 0.5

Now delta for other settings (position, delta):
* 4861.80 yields 5.208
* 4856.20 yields 10.27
